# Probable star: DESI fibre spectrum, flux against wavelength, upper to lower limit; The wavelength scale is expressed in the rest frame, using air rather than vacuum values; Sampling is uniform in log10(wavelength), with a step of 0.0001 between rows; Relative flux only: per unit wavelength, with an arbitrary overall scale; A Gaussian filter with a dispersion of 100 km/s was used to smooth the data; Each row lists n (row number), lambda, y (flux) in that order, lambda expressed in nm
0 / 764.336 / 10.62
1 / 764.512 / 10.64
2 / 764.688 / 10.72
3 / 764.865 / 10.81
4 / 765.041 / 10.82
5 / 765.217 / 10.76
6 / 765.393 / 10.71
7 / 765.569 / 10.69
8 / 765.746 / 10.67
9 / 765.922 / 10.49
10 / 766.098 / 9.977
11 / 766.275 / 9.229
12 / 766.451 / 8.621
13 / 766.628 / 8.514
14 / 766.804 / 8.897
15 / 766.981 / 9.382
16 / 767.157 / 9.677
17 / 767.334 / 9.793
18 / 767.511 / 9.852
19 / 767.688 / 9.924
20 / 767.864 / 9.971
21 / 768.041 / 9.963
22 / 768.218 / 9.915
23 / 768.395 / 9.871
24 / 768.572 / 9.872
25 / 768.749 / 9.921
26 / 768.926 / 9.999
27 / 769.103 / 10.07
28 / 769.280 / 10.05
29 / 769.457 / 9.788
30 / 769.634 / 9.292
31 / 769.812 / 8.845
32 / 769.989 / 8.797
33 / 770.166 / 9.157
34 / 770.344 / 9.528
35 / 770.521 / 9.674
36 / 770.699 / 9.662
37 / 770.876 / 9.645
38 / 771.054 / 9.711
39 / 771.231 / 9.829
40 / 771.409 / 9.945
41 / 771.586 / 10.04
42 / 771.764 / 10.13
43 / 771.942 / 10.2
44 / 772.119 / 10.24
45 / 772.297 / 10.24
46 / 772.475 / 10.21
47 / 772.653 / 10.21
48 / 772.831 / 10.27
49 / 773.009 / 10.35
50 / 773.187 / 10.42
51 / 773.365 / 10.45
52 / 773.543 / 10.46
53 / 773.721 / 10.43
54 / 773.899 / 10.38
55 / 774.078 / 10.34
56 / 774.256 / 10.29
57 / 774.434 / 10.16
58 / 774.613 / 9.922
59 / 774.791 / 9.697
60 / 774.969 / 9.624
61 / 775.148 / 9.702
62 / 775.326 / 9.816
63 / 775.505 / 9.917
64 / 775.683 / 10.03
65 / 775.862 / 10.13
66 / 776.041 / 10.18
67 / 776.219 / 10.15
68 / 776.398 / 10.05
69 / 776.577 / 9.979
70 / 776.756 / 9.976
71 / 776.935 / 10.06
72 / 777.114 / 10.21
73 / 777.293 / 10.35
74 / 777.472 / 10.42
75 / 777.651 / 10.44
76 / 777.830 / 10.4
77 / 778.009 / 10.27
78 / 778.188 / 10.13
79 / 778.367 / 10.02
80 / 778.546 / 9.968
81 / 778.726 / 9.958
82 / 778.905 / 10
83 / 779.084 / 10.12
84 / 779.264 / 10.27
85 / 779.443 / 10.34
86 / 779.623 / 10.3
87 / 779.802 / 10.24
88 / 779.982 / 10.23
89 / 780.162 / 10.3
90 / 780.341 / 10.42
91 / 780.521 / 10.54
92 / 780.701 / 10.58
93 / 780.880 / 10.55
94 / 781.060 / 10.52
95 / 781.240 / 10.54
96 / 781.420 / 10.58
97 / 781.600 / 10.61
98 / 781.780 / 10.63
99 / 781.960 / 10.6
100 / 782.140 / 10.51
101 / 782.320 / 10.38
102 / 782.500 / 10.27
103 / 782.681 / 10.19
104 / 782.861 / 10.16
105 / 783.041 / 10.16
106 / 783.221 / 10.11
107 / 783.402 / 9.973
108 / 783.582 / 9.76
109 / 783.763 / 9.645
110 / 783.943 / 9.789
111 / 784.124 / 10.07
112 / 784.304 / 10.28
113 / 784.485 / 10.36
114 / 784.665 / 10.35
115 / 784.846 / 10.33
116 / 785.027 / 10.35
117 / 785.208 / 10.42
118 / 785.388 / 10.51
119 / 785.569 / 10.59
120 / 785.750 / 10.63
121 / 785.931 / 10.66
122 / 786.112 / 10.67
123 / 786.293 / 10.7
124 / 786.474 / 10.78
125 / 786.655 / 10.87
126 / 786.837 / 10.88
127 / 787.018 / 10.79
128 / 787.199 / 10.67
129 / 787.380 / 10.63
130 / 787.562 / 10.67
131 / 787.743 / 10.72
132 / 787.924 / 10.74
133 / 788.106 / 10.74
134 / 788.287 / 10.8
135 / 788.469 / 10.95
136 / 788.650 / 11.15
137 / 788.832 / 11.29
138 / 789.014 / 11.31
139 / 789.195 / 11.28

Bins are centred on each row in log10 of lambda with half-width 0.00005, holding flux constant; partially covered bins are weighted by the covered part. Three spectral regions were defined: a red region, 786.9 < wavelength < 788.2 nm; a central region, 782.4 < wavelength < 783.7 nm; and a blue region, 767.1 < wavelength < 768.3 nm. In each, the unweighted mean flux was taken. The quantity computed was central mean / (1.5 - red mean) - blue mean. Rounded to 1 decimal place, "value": -11.0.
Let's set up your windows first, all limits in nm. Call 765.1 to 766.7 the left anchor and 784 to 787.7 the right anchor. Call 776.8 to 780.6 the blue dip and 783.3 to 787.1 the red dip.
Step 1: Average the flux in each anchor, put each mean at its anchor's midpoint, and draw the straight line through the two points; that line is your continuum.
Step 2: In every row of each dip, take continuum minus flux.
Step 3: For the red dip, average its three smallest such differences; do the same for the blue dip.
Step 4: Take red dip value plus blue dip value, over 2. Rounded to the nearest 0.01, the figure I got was -0.19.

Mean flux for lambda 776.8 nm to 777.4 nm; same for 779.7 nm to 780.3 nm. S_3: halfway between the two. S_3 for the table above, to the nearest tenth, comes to 10.2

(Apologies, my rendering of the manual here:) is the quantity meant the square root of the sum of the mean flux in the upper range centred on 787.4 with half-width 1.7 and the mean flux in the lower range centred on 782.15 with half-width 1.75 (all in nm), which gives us 4.60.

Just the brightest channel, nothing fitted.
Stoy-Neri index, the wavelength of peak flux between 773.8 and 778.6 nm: 777.651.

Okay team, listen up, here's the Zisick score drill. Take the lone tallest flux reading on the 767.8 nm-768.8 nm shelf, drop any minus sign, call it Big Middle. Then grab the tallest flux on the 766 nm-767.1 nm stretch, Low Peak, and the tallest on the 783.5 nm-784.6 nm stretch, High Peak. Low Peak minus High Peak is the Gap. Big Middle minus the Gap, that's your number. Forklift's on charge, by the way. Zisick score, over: 10.4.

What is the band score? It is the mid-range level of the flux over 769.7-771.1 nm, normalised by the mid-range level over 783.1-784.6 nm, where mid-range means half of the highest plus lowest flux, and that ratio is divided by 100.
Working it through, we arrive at 0.0093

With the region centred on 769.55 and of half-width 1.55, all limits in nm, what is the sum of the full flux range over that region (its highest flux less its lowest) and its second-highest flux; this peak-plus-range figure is 11.32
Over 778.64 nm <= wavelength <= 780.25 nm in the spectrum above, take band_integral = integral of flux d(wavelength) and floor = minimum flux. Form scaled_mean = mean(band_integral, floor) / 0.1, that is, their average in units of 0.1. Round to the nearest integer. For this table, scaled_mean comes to 132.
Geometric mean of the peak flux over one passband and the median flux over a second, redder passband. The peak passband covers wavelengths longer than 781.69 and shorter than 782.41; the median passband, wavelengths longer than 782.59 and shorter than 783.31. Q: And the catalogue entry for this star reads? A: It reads 10.4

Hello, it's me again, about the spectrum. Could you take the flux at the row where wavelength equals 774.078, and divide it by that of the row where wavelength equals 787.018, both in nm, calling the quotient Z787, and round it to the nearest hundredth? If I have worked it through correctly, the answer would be 0.96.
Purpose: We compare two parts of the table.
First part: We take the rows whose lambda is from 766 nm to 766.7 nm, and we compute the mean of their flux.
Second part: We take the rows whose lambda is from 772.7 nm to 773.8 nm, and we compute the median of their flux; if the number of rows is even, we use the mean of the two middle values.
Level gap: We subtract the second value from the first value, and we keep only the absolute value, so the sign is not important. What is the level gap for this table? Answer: 1.3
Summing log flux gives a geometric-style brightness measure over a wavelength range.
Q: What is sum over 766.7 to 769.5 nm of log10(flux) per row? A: 16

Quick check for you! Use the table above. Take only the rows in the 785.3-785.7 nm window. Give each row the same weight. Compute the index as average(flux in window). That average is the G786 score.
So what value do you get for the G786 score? 10.55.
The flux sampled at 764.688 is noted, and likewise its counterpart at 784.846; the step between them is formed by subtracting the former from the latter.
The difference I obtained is -0.39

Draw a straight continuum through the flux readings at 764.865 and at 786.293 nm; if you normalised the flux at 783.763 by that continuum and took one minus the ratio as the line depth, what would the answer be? 0.10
